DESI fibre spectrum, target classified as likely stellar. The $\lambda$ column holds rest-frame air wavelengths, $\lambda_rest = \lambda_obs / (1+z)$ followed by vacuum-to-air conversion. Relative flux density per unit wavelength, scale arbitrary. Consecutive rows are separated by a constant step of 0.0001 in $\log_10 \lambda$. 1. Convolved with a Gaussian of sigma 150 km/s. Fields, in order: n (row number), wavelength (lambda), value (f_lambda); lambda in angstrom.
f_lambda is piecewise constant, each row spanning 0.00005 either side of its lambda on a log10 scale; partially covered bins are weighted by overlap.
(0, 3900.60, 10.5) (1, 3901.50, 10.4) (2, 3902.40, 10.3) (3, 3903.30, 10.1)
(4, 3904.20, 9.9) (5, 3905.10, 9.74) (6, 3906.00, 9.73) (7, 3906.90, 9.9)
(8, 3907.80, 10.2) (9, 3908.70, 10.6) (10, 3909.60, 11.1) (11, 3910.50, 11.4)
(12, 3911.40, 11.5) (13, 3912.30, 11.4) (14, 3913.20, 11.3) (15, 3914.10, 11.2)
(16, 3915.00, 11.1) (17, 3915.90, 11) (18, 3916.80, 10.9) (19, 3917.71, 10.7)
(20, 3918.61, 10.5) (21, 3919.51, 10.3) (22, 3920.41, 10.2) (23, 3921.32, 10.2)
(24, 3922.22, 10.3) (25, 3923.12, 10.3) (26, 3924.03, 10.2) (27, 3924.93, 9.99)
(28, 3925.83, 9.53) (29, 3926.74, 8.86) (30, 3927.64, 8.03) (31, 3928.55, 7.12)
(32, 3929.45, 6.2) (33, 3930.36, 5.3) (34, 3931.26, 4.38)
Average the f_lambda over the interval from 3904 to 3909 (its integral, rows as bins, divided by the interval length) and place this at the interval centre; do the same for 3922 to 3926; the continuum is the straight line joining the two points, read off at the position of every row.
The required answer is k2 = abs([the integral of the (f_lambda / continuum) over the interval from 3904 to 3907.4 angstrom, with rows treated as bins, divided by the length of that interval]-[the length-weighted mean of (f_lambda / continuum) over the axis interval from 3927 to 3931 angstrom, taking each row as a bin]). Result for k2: 0.32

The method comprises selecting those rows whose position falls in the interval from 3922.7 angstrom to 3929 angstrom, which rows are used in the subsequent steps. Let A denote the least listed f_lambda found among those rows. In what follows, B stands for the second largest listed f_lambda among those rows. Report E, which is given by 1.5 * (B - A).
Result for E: 4.6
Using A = 7.12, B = 10.2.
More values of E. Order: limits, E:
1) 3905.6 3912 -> 2.5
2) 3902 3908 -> 0.7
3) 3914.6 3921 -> 1.2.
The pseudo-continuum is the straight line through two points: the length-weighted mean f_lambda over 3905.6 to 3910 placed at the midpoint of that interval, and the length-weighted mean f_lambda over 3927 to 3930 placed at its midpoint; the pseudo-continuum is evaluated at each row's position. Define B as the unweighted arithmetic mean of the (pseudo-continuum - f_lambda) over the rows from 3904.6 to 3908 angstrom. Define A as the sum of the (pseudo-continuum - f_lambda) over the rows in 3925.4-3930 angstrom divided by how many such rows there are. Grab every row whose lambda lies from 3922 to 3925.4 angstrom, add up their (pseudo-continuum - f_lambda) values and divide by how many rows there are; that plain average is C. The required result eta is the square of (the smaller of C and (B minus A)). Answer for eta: 5.2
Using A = -0.6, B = 0.6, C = -2.28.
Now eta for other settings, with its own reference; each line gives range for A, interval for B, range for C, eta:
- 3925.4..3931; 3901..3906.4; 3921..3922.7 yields 4.3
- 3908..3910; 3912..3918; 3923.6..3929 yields 2.1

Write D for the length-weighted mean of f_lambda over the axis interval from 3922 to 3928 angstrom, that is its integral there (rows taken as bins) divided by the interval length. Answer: 9.60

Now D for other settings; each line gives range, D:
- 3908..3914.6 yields 11.18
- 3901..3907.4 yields 10.00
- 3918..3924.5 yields 10.30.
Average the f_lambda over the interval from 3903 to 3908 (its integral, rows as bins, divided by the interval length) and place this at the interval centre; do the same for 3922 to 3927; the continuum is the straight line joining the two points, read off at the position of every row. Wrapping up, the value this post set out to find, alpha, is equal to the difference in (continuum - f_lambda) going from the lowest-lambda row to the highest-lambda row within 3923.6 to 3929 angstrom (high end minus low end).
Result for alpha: 3.07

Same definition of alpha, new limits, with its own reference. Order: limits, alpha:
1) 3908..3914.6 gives -0.61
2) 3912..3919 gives 0.89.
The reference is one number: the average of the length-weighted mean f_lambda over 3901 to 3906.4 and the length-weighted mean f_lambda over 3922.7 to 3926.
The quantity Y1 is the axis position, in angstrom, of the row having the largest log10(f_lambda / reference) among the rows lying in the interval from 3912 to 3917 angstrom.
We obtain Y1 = 3912.30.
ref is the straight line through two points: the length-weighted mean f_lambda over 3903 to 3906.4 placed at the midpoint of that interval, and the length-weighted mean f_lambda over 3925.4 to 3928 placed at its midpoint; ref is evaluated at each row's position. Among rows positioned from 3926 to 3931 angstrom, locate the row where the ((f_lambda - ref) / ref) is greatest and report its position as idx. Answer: 3926.74 angstrom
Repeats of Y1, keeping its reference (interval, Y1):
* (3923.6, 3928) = 3924.03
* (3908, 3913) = 3911.40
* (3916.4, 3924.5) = 3916.80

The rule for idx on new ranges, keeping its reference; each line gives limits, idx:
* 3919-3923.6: 3923.12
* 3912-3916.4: 3912.30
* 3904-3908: 3907.80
